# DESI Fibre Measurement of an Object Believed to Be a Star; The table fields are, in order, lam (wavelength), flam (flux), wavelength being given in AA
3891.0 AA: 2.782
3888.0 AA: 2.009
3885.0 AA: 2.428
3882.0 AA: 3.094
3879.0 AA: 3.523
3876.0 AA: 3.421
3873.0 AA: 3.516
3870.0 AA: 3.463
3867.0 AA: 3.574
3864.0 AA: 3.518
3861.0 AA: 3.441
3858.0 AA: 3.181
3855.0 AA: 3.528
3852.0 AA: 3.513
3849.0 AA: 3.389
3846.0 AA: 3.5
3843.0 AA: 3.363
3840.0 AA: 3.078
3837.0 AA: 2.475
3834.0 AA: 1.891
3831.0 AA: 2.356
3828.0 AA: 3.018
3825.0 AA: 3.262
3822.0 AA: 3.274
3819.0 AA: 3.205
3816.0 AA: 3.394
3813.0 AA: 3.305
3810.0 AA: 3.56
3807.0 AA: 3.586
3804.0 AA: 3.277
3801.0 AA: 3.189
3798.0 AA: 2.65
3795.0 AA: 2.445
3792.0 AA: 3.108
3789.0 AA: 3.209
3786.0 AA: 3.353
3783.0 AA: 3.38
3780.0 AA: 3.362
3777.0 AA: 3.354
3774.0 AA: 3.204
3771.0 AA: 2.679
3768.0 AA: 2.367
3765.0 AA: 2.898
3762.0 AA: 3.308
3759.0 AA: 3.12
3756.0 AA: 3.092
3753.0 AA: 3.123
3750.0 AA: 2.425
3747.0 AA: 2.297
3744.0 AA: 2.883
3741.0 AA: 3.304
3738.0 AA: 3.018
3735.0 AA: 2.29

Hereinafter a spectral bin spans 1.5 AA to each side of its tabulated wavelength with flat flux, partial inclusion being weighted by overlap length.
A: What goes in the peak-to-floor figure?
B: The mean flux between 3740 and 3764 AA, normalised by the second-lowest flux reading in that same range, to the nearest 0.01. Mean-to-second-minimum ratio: 1.21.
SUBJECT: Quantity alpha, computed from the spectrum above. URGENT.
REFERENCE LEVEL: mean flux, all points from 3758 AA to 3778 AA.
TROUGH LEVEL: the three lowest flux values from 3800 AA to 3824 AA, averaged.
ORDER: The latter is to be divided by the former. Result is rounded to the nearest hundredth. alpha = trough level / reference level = 1.08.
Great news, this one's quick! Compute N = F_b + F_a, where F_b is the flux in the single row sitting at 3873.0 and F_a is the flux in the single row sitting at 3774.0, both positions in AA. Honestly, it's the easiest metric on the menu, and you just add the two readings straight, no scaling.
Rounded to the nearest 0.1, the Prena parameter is 6.7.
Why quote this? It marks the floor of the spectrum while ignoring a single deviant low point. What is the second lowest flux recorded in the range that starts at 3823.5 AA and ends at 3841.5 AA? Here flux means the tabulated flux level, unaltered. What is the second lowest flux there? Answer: 2.356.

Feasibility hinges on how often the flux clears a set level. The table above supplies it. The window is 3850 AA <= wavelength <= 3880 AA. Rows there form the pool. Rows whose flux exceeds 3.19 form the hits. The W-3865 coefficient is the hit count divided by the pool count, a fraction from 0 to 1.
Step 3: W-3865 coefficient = 0.90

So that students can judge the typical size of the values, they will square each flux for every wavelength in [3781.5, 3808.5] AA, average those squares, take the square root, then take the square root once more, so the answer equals 1.78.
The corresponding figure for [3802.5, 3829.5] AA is 1.82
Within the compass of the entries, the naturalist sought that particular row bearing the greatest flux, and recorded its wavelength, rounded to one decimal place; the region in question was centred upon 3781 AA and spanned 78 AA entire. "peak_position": 3807.0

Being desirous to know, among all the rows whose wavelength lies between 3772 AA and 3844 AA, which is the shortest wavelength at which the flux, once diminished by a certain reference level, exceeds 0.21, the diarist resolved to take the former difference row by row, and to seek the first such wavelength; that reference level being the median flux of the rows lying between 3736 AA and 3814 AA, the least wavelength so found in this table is 3783.0 AA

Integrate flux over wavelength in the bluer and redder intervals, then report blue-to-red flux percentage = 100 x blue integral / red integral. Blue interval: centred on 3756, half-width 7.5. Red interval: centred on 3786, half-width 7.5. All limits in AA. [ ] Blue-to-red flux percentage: 92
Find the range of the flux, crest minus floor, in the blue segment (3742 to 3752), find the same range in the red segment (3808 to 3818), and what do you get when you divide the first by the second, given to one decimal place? 2.3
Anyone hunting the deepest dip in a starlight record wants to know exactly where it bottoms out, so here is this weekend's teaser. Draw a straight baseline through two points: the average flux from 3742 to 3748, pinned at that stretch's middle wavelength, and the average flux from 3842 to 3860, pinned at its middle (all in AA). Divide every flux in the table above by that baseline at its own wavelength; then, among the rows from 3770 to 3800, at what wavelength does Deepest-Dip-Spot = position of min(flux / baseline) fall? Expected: 3795.0 AA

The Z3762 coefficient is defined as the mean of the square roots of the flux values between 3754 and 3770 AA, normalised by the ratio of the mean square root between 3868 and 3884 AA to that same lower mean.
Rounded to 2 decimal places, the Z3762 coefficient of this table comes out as 1.60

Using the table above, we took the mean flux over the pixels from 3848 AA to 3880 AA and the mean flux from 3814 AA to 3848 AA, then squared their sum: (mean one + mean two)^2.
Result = 42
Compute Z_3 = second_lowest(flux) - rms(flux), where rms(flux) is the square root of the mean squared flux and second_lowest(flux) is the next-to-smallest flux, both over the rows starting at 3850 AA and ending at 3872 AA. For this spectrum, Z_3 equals -0.02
